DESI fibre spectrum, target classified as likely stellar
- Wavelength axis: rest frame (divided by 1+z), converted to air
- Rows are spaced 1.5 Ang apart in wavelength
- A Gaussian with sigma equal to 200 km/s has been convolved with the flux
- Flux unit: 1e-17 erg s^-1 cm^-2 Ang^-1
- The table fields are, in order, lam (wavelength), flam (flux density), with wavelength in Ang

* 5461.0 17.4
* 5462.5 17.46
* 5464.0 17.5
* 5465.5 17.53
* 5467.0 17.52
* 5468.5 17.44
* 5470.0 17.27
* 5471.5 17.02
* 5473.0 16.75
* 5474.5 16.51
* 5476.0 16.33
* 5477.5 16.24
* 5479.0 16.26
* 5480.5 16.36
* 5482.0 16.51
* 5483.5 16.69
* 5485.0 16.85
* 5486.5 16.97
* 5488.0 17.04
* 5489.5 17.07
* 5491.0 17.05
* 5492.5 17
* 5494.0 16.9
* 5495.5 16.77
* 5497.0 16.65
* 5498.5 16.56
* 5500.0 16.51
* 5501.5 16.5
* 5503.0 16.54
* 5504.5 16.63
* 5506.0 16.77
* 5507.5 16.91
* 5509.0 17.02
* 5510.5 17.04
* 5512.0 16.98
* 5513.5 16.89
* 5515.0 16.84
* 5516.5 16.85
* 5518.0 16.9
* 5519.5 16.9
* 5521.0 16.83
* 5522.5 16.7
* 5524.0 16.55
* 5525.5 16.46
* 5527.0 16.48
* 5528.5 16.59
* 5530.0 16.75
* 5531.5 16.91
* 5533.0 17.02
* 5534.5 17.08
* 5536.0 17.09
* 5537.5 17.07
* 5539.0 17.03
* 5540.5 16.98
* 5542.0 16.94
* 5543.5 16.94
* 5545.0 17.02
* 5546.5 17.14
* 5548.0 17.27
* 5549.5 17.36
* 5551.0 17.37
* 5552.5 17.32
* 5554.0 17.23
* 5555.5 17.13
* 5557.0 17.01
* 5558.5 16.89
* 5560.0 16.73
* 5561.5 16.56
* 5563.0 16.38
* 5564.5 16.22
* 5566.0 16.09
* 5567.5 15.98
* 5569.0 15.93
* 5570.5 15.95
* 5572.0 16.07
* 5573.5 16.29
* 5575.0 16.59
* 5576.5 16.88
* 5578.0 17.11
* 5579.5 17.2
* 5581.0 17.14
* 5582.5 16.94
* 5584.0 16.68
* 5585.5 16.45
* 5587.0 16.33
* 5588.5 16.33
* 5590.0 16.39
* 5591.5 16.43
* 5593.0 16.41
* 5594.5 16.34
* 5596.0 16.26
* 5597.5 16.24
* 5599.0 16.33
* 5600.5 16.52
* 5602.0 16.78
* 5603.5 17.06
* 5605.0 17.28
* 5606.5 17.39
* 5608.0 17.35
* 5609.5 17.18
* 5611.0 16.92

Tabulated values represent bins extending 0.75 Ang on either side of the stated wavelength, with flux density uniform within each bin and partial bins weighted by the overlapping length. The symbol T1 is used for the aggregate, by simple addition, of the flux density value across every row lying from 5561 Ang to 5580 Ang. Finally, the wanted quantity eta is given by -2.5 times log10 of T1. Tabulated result -5.8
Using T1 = 213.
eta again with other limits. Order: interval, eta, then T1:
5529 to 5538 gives -5.0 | 102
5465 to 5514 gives -6.9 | 555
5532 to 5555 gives -6.0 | 257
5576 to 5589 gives -5.4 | 151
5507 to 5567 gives -7.1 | 675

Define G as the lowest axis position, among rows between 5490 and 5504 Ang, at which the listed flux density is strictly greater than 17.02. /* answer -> 5491.0 Ang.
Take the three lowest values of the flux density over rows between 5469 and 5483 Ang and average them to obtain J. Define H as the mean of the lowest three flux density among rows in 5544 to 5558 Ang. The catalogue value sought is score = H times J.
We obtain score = 278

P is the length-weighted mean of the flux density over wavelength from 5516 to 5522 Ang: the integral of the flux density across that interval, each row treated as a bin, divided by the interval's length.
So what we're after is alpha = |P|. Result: 16.86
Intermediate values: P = 16.9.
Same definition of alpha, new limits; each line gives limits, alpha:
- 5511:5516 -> 16.91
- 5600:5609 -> 17.08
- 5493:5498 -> 16.77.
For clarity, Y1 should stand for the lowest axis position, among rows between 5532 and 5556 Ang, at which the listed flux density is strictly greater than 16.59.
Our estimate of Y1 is 5533.0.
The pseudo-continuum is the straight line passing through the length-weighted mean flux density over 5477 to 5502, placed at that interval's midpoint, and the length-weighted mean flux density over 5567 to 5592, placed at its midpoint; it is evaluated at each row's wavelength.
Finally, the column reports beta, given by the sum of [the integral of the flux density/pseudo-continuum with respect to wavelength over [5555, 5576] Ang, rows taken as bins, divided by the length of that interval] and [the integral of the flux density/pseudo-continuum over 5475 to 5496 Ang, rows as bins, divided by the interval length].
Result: 1.992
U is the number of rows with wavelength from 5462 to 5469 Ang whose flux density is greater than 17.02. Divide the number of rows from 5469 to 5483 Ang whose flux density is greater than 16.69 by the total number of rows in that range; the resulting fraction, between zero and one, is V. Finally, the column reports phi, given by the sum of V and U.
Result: 5.3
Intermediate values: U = 5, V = 0.33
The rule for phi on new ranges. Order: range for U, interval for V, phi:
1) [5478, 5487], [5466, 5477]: 0.7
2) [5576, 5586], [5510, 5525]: 3.9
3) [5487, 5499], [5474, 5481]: 3.0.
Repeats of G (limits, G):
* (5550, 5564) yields 5551.0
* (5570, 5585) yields 5578.0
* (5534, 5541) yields 5534.5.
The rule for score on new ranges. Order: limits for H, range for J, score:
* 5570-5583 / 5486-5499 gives 268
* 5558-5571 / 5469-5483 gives 260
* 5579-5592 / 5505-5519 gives 275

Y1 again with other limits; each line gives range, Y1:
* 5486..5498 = 5486.5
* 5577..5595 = 5578.0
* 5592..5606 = 5602.0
